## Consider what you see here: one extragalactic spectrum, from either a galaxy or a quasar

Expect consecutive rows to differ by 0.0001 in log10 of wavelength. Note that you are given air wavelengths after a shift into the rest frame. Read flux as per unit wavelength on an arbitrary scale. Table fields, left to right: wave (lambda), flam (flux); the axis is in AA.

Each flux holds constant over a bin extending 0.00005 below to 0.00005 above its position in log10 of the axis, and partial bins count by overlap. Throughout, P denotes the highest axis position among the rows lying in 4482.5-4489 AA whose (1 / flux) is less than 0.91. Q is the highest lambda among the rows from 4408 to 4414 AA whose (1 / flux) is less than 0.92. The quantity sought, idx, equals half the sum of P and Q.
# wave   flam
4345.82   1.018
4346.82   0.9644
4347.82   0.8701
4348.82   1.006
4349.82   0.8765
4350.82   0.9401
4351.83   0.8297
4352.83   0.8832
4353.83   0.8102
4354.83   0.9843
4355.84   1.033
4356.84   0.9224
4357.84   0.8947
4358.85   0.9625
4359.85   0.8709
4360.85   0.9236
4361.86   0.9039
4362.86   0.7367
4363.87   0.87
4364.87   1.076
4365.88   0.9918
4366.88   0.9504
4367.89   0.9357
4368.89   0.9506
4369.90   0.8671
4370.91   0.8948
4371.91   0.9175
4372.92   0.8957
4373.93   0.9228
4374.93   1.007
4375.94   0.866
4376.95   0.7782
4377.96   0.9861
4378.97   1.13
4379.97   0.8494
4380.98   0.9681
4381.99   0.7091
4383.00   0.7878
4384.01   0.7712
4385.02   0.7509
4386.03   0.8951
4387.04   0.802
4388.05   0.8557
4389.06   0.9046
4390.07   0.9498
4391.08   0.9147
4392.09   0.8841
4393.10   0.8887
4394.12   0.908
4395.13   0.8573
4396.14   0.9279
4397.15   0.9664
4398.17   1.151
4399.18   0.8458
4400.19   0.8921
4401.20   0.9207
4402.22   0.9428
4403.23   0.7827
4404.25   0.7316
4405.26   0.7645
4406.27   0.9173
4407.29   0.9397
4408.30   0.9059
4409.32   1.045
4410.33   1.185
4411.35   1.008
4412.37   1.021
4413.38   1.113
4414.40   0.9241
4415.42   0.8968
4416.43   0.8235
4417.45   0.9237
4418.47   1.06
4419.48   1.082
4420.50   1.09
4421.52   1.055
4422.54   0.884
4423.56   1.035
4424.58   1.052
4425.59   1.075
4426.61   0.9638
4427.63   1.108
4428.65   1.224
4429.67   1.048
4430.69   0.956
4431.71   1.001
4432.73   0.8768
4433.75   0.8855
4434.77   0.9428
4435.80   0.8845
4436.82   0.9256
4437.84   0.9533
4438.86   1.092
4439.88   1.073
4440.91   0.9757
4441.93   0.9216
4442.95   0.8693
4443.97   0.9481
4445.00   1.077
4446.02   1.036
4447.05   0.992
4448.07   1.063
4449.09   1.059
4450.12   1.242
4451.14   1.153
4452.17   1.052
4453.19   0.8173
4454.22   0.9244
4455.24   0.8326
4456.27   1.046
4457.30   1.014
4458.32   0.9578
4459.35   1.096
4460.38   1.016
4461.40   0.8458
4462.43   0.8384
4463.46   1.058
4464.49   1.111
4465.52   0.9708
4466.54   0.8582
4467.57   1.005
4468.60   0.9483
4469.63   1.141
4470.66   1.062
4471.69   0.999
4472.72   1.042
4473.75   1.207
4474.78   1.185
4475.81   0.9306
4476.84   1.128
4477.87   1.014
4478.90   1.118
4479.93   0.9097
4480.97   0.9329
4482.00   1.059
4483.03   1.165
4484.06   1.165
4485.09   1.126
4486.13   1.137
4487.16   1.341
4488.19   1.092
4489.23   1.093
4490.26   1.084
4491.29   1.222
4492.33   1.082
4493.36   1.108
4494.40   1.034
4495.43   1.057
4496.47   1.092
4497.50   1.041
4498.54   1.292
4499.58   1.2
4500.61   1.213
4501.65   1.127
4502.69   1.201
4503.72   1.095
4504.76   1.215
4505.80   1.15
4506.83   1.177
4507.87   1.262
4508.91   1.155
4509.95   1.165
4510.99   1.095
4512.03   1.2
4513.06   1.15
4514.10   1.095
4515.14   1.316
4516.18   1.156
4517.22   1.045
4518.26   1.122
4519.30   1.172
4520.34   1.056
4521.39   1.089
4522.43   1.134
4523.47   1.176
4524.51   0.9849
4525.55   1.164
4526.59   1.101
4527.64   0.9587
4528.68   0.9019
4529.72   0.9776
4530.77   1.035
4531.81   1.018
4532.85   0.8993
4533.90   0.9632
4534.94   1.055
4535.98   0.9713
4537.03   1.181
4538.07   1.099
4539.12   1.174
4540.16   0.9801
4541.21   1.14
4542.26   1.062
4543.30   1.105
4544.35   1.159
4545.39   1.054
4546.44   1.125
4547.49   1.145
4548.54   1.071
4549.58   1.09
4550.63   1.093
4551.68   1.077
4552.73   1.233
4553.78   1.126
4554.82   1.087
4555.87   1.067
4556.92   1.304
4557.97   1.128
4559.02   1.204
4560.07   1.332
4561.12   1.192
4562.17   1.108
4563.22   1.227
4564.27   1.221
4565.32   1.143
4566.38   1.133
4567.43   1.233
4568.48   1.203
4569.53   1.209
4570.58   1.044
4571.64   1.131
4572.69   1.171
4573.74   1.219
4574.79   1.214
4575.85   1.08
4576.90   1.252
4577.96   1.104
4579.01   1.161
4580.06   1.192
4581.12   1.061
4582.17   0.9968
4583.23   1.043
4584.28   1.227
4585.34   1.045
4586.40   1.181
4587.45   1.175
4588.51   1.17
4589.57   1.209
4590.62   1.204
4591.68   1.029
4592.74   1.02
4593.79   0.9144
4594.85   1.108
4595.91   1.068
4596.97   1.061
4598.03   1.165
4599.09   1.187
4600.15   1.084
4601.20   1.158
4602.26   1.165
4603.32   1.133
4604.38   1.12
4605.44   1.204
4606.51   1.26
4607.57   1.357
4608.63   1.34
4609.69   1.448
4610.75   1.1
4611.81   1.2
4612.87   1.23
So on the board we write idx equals 4450.3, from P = 4487.16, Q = 4413.38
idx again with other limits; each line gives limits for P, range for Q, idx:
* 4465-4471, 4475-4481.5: 4474.3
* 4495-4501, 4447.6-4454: 4475.9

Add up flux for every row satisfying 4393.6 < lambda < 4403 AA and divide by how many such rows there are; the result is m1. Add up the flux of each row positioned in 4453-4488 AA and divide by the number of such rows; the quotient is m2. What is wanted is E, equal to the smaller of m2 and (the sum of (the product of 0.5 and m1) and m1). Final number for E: 1.029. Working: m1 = 0.93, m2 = 1.03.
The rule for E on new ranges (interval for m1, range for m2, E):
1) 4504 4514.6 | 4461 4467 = 0.947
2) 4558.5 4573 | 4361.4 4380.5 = 0.923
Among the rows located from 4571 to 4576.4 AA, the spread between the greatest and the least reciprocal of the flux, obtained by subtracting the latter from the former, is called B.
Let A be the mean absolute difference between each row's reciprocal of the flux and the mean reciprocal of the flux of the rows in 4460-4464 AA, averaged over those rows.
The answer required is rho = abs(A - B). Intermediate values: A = 0.11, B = 0.106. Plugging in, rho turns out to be 0.01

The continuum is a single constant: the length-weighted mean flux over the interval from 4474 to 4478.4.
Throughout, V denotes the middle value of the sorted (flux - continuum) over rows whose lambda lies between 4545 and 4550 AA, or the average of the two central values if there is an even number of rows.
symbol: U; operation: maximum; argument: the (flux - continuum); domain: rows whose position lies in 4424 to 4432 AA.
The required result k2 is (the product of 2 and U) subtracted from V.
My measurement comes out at -0.28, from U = 0.15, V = 0.02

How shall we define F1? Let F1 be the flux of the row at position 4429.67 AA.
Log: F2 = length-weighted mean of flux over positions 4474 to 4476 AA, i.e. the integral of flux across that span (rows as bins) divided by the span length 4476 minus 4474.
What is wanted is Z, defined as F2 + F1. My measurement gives 2.15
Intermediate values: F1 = 1.048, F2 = 1.099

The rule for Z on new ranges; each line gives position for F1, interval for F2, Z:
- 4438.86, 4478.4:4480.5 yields 2.10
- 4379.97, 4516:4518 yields 1.94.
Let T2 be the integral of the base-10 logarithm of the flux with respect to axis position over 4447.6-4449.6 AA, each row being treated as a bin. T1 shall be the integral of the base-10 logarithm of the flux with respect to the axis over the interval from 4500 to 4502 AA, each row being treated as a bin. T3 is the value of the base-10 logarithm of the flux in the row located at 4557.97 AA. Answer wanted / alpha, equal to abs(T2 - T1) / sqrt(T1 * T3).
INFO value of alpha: 1.0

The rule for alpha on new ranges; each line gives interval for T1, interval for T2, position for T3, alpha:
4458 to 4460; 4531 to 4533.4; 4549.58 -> 2.0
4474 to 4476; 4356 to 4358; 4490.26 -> 2.7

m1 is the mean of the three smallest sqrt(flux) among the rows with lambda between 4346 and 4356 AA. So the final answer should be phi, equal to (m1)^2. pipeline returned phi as 0.84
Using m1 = 0.91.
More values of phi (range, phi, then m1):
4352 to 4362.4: 0.85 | 0.92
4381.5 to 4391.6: 0.74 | 0.86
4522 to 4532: 0.95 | 0.97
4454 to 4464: 0.84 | 0.92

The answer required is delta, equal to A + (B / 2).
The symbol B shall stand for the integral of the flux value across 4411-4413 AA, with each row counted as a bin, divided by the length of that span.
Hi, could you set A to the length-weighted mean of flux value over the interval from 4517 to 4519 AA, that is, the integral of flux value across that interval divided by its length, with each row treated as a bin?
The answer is 1.61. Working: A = 1.10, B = 1.02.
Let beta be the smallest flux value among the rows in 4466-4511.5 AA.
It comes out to 0.8582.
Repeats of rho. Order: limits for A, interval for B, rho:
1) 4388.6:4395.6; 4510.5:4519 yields 0.17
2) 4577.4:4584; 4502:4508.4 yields 0.07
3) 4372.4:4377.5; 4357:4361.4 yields 0.03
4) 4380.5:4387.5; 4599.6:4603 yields 0.03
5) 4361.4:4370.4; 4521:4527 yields 0.08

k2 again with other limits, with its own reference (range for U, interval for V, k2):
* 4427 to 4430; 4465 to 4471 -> -0.39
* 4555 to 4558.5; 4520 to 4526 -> -0.42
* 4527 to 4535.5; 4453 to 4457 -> -0.16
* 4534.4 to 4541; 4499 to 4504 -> -0.09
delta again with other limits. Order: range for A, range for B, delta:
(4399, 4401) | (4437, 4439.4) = 1.39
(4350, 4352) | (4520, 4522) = 1.43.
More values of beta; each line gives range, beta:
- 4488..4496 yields 1.034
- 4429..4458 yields 0.8173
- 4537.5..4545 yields 0.9801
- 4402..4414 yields 0.7316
